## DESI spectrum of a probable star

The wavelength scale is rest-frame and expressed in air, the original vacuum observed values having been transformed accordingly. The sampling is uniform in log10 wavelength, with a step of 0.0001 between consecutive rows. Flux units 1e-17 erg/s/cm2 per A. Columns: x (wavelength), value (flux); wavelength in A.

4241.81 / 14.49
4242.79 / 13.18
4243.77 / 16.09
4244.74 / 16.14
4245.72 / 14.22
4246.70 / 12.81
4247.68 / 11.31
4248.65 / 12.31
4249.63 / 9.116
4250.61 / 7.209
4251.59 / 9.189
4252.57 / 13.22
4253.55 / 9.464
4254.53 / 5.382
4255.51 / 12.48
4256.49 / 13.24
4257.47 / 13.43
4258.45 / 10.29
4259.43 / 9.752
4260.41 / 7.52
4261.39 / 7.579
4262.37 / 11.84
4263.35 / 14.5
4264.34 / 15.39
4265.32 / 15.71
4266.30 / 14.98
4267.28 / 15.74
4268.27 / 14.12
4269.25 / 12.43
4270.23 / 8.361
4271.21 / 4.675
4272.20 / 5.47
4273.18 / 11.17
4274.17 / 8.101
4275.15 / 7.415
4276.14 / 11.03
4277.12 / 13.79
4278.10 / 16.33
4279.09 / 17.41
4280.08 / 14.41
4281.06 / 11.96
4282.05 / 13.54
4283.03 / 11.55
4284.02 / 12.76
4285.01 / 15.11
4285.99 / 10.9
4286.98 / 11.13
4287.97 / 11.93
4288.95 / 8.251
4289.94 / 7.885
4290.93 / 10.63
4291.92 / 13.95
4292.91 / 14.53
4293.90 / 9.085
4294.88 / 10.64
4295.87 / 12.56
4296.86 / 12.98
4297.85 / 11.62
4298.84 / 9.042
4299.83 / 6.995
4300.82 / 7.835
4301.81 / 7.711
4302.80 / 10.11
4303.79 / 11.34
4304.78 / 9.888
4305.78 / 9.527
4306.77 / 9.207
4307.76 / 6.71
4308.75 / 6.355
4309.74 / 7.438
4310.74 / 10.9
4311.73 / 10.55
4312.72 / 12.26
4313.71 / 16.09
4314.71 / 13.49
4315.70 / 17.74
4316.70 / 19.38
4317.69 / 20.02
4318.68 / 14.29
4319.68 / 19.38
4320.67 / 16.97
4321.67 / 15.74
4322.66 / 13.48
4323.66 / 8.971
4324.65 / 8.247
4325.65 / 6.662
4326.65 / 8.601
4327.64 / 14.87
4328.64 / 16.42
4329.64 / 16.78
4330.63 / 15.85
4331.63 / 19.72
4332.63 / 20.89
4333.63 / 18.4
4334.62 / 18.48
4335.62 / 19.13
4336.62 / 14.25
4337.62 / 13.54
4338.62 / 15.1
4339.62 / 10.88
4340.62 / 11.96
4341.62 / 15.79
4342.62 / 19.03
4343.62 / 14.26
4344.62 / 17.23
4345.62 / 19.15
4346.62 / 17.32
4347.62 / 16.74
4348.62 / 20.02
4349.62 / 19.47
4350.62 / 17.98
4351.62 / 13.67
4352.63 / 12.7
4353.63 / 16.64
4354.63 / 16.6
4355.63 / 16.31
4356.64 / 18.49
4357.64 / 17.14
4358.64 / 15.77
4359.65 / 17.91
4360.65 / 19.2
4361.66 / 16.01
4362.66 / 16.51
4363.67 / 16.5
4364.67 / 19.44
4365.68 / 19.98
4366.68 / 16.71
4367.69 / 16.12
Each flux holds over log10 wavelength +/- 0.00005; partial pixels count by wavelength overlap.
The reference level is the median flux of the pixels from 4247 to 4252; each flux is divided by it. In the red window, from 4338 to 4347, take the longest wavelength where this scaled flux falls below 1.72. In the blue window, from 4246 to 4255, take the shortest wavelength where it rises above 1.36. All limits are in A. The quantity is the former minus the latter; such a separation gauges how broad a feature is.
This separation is 96.9 A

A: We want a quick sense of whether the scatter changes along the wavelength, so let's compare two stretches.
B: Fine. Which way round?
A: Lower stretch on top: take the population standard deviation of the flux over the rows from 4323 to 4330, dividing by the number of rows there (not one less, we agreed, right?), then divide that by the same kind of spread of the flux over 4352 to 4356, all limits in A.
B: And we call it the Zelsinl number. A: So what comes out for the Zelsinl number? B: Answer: 2.4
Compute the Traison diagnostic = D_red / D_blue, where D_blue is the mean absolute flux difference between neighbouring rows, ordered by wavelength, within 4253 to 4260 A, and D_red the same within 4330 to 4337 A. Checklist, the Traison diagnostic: 0.83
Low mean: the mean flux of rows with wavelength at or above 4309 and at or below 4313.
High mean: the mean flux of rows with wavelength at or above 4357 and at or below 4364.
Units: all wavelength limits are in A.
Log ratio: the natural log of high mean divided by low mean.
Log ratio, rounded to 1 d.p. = 0.5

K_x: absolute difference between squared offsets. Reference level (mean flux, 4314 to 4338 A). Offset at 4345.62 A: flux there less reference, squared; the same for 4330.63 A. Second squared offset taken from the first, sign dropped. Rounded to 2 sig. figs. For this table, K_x 13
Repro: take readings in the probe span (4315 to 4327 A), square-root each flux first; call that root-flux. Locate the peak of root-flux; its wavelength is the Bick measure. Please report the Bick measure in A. 4317.69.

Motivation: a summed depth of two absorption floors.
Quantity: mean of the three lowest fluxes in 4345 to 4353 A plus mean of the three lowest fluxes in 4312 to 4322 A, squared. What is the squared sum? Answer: 768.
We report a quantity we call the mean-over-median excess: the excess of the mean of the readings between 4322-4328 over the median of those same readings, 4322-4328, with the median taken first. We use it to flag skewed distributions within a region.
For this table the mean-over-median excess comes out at 1.4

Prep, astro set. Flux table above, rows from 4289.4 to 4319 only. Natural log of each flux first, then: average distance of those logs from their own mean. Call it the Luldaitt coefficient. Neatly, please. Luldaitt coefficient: 0.25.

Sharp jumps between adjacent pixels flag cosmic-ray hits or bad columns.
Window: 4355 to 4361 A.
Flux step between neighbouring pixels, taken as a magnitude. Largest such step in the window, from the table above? 2.2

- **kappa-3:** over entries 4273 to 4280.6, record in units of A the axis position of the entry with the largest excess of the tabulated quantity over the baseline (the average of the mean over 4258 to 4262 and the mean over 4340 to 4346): 4279.09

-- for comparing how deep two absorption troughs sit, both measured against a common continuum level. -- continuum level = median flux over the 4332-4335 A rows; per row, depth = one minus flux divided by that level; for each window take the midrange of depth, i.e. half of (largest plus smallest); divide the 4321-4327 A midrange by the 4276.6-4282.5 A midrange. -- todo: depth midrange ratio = 1.9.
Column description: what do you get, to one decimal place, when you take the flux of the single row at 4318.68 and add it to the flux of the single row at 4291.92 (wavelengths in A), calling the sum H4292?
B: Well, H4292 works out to 28.2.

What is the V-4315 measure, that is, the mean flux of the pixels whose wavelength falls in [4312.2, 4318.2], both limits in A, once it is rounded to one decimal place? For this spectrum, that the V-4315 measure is 16.5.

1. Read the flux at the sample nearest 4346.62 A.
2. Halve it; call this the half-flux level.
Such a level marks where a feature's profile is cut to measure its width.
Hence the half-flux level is 9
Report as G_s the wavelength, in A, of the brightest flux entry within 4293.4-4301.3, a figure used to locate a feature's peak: 4296.86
